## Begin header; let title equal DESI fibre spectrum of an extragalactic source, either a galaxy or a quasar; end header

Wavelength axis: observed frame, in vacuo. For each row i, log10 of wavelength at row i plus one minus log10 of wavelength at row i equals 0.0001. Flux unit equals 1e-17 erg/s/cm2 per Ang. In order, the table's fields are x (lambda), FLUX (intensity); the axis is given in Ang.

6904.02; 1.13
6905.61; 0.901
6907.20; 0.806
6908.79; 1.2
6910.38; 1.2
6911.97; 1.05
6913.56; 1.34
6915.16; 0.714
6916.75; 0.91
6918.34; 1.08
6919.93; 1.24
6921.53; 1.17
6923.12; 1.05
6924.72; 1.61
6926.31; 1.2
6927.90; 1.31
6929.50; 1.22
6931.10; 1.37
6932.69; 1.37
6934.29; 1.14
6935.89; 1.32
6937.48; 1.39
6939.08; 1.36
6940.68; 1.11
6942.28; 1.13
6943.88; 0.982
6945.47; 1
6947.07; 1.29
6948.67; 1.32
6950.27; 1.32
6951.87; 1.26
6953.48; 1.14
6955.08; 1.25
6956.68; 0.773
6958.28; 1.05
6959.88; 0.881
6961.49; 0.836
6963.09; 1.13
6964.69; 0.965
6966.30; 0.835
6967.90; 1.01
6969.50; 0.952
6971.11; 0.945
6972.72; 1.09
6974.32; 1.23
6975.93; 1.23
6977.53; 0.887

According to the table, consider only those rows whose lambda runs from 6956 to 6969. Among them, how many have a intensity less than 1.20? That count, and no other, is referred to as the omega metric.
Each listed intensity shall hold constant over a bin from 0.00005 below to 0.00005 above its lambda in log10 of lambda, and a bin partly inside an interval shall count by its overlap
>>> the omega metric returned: 8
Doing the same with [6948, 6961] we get 4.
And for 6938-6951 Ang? 4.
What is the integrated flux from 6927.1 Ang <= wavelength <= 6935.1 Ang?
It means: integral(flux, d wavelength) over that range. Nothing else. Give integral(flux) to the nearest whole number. 10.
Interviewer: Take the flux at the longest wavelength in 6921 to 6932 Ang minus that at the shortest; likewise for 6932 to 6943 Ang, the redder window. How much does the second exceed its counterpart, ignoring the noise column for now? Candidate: -0.4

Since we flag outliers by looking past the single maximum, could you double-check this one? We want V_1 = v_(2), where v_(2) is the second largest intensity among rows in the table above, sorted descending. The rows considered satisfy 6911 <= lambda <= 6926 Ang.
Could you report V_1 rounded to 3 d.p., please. 1.340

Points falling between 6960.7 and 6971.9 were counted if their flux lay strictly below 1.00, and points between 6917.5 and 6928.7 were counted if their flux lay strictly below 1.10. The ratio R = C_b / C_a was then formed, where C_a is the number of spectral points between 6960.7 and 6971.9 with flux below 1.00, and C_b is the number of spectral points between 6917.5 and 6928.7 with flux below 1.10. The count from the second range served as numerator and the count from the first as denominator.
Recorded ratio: 0.40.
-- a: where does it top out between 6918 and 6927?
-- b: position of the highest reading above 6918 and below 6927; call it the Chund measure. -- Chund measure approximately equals 6924.72 Ang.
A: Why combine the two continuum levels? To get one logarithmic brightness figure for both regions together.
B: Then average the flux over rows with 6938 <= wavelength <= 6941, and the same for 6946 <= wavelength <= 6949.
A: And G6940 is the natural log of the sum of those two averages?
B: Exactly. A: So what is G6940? 0.93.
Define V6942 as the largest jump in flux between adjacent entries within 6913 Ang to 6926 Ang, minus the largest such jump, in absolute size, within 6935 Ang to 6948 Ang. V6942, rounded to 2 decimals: 0.34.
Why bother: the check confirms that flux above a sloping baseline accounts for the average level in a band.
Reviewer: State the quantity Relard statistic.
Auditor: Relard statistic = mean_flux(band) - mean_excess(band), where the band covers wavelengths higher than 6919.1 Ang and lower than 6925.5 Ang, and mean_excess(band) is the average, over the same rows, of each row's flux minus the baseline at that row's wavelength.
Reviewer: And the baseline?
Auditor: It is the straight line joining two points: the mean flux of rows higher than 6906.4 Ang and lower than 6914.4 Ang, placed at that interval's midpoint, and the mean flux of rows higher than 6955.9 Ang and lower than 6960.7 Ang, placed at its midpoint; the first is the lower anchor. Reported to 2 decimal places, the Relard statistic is 1.06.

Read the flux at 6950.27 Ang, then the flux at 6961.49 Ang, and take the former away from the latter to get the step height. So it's -0.48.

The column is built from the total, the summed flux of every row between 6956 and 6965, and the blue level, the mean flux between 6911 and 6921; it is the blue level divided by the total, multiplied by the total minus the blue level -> 0.86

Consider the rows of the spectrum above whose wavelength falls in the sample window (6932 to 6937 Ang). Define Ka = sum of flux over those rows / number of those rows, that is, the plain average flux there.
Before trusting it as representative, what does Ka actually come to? 1.28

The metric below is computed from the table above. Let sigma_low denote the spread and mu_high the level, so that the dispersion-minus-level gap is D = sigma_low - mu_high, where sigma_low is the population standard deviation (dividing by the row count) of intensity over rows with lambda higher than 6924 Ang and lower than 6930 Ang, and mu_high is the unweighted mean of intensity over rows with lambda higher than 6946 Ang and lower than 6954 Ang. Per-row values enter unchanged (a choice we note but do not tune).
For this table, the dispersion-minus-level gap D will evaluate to -1.10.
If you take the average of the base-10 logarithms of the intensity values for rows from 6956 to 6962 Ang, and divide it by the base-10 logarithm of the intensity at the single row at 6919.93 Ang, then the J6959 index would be -0.6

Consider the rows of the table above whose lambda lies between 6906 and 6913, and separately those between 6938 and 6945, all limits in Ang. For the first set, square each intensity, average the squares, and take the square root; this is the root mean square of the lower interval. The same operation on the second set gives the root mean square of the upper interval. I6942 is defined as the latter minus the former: 0.1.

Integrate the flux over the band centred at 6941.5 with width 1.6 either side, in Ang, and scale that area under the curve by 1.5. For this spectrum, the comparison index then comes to 5.37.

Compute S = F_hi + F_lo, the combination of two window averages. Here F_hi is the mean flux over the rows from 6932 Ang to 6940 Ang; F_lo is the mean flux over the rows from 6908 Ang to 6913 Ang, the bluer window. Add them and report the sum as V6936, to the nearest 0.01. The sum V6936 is 2.47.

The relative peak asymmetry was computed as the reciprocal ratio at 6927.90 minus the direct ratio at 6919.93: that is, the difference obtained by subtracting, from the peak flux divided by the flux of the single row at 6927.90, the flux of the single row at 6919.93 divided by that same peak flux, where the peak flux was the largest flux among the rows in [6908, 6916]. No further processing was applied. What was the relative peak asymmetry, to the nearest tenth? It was 0.1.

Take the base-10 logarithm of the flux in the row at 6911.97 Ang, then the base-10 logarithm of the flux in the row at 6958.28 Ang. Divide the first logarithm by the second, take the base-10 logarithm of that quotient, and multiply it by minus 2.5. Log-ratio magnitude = 0.0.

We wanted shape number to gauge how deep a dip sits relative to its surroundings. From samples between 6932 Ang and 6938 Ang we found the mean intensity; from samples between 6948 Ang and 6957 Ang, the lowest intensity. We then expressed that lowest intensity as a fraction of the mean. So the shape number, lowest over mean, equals 0.59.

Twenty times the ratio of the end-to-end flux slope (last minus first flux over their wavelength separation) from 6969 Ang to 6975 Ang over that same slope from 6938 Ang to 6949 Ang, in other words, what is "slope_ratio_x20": -277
